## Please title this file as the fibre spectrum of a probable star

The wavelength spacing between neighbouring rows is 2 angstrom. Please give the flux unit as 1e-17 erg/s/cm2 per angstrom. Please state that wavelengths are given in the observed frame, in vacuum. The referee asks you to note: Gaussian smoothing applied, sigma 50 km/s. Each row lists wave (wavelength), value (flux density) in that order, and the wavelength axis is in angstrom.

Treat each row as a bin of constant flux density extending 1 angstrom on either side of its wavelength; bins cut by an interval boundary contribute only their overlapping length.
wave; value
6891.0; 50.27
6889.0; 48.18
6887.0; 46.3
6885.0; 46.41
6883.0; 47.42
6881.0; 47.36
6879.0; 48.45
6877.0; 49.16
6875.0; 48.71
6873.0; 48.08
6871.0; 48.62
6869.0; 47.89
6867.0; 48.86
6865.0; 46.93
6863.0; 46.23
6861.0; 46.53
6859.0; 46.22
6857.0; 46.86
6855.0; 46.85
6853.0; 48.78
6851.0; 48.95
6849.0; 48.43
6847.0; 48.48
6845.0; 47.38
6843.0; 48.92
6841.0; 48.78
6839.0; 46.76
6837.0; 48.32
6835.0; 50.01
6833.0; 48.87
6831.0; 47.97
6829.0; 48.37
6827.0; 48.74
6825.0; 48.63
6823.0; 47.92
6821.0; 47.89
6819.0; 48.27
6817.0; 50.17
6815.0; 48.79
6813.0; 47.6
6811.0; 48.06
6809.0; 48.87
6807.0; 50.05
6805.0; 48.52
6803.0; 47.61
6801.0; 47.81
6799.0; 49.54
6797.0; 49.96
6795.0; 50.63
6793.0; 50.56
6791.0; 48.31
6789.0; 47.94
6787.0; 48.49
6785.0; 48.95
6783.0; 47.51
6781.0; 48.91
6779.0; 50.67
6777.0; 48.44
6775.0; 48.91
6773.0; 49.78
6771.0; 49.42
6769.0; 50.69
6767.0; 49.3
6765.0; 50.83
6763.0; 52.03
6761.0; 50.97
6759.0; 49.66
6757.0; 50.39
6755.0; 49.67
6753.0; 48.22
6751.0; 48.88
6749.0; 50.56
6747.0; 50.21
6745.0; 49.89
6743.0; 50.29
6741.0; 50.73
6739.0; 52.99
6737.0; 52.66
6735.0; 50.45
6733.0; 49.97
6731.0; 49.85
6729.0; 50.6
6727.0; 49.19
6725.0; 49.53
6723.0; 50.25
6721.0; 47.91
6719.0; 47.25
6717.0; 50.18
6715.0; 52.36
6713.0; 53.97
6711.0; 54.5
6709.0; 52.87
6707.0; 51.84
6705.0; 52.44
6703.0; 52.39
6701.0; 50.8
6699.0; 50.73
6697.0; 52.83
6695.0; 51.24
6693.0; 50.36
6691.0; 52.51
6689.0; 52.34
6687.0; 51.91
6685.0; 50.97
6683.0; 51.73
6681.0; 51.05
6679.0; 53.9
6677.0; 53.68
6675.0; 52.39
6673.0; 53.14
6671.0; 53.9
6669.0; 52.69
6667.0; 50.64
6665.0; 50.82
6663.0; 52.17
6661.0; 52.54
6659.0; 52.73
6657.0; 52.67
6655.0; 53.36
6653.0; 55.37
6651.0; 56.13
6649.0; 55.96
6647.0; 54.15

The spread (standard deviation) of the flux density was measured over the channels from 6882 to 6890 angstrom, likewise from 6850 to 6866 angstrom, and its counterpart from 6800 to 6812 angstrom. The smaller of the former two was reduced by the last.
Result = 0.0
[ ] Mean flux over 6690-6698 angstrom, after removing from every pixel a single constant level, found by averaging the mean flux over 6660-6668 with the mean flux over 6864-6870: 2.0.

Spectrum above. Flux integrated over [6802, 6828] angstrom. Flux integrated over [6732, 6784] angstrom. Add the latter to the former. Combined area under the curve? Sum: 3866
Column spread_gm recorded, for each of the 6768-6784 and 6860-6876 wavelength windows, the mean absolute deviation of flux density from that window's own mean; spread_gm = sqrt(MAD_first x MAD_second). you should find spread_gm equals 0.86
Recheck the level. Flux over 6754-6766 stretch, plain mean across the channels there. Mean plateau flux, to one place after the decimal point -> 50.6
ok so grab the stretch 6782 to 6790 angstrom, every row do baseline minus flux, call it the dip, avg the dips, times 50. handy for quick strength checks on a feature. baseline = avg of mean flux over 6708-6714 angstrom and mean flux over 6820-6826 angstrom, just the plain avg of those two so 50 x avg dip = 137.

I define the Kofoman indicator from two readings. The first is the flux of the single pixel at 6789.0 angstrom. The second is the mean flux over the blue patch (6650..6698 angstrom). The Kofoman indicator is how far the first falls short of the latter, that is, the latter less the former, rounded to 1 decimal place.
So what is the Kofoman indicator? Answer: 4.6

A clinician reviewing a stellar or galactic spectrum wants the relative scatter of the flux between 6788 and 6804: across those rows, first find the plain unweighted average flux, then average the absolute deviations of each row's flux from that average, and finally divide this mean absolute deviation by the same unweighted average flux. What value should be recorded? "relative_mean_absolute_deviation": 0.023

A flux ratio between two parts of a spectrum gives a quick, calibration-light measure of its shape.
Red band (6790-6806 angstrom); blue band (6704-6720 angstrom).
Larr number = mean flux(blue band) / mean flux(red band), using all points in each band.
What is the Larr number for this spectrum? 1.06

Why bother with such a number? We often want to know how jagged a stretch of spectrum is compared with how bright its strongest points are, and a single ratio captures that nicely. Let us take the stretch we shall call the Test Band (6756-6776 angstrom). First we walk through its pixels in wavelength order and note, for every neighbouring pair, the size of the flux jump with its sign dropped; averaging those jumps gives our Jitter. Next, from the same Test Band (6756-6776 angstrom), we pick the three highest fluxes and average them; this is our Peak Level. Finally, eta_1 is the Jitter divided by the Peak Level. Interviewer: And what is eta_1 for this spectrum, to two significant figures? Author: 0.021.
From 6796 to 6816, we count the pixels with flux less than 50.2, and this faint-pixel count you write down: 10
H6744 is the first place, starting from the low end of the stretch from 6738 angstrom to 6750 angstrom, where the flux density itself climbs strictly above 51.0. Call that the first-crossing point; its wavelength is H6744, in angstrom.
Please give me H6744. 6739.0 angstrom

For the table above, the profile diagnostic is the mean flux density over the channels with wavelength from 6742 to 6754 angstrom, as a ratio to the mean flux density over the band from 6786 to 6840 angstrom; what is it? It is 1.02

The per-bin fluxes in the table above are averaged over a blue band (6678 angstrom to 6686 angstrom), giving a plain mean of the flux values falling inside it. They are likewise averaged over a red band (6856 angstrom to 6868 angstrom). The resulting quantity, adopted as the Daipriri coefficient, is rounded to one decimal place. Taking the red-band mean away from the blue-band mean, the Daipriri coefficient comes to 5.0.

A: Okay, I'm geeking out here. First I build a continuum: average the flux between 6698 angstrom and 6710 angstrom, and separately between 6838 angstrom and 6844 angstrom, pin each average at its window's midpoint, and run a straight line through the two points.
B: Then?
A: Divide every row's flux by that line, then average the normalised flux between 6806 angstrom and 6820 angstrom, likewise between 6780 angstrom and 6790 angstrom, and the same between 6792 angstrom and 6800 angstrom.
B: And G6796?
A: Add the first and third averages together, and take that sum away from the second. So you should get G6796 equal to -1.04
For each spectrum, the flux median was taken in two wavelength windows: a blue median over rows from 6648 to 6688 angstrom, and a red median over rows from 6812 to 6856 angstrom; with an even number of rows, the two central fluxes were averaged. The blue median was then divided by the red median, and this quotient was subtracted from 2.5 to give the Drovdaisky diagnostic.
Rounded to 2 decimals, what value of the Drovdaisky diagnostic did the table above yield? 1.41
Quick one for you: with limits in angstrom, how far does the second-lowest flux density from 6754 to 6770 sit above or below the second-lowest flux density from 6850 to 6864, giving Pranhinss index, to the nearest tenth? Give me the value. 3.4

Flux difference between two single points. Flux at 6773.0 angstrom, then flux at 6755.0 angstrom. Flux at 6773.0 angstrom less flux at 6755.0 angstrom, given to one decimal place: 0.1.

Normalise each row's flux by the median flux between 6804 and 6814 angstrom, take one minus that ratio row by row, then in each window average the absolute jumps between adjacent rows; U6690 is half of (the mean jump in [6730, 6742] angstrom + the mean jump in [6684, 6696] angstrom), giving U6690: 0.0205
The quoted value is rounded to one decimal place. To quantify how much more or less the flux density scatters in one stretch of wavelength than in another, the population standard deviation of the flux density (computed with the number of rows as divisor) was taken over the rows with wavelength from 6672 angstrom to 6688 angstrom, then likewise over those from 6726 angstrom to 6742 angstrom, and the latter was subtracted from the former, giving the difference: -0.2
